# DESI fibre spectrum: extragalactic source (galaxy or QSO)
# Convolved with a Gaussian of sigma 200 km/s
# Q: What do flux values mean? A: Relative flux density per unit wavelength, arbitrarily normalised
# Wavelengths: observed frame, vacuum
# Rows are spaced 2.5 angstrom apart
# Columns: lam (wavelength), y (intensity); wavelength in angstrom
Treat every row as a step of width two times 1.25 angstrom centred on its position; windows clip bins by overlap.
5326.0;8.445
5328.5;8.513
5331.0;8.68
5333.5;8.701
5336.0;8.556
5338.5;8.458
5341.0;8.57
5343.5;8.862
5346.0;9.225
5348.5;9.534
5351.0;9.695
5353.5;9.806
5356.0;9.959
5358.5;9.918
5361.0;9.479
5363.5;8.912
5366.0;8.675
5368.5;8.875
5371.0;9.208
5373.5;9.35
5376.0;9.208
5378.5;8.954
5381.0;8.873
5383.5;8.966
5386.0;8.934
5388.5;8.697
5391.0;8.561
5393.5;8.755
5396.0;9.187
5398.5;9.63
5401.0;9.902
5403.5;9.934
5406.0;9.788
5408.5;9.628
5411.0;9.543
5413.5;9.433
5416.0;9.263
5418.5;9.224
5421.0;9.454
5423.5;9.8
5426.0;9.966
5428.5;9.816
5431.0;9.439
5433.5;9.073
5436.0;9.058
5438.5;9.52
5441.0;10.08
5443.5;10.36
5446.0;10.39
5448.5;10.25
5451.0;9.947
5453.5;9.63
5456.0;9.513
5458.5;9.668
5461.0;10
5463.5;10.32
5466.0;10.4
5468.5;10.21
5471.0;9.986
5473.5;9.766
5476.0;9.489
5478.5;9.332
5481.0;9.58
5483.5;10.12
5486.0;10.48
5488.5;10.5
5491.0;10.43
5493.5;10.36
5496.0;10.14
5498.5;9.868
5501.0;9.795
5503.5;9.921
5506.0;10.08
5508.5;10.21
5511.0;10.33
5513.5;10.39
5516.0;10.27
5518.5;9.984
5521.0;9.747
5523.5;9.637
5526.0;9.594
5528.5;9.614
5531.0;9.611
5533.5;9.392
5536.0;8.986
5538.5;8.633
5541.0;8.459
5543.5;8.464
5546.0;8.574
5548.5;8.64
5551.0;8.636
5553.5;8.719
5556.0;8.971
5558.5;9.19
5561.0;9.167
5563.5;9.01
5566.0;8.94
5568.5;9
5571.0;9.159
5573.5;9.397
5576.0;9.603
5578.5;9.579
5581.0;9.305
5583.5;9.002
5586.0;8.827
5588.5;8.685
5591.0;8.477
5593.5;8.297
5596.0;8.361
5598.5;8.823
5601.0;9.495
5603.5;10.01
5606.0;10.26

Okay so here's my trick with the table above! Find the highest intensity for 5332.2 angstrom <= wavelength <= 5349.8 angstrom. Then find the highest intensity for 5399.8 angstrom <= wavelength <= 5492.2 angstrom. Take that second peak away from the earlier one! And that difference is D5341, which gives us -1.0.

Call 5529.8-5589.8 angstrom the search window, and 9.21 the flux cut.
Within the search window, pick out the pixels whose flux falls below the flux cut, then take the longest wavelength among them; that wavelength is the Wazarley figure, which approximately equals 5588.5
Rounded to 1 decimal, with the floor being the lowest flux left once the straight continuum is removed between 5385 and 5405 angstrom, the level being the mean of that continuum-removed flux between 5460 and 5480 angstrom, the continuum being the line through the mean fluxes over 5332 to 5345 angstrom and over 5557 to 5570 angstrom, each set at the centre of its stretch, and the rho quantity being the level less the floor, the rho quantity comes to 1.2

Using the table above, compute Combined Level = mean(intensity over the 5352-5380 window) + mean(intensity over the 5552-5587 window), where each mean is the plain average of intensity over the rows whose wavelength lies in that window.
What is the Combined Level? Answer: 18.44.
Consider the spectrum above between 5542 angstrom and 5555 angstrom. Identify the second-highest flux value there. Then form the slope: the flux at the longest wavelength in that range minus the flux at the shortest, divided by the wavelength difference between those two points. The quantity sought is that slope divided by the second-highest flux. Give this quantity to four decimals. 0.0030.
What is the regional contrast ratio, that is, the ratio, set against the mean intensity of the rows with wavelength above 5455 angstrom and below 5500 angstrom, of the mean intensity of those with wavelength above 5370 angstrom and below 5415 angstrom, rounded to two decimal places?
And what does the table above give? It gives 0.92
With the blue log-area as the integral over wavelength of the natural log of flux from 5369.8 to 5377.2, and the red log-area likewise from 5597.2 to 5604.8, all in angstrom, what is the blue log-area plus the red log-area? 33.5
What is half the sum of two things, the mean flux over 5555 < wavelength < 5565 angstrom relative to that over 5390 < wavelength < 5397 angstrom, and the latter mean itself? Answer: 4.9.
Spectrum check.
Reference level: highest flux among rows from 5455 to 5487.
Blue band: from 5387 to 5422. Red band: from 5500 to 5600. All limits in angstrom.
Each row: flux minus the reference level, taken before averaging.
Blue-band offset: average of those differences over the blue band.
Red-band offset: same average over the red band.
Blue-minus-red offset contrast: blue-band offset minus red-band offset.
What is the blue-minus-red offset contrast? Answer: 0.12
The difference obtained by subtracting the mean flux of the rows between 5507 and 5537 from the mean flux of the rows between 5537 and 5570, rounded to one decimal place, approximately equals -1.0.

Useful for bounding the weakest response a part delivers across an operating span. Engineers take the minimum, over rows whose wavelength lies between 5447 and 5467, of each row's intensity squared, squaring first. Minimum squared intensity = 90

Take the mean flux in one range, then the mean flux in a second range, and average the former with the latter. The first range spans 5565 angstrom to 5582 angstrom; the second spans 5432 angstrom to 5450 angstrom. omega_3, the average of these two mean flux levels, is 9.55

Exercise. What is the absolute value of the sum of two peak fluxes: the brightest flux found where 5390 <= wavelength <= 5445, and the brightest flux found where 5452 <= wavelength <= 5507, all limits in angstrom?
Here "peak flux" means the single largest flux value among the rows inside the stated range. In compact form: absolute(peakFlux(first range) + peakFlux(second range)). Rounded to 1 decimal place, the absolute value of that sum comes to 20.9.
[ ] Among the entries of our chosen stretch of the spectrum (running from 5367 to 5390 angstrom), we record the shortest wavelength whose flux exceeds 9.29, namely 5373.5 angstrom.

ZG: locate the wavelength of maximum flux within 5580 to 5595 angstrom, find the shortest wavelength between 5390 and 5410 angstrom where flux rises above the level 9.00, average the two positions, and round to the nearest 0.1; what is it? 5488.5 angstrom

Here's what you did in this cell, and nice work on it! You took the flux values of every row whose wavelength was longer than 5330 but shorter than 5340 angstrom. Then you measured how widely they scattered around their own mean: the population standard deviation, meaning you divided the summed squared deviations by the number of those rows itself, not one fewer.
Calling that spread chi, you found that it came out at 0.098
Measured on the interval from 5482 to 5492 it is 0.154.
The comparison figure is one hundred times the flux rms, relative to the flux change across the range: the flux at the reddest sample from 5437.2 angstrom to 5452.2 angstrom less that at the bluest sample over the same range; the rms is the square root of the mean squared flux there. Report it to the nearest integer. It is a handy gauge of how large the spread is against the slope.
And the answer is 2364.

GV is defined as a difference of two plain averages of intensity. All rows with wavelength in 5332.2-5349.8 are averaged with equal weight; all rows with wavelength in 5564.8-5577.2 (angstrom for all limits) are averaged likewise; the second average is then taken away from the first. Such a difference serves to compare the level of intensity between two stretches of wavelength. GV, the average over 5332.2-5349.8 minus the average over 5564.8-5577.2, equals -0.4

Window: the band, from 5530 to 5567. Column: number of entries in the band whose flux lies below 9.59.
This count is 14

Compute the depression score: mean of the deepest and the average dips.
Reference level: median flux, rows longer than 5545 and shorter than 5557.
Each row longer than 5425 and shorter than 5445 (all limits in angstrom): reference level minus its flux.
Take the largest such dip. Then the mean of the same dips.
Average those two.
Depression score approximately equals -0.72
